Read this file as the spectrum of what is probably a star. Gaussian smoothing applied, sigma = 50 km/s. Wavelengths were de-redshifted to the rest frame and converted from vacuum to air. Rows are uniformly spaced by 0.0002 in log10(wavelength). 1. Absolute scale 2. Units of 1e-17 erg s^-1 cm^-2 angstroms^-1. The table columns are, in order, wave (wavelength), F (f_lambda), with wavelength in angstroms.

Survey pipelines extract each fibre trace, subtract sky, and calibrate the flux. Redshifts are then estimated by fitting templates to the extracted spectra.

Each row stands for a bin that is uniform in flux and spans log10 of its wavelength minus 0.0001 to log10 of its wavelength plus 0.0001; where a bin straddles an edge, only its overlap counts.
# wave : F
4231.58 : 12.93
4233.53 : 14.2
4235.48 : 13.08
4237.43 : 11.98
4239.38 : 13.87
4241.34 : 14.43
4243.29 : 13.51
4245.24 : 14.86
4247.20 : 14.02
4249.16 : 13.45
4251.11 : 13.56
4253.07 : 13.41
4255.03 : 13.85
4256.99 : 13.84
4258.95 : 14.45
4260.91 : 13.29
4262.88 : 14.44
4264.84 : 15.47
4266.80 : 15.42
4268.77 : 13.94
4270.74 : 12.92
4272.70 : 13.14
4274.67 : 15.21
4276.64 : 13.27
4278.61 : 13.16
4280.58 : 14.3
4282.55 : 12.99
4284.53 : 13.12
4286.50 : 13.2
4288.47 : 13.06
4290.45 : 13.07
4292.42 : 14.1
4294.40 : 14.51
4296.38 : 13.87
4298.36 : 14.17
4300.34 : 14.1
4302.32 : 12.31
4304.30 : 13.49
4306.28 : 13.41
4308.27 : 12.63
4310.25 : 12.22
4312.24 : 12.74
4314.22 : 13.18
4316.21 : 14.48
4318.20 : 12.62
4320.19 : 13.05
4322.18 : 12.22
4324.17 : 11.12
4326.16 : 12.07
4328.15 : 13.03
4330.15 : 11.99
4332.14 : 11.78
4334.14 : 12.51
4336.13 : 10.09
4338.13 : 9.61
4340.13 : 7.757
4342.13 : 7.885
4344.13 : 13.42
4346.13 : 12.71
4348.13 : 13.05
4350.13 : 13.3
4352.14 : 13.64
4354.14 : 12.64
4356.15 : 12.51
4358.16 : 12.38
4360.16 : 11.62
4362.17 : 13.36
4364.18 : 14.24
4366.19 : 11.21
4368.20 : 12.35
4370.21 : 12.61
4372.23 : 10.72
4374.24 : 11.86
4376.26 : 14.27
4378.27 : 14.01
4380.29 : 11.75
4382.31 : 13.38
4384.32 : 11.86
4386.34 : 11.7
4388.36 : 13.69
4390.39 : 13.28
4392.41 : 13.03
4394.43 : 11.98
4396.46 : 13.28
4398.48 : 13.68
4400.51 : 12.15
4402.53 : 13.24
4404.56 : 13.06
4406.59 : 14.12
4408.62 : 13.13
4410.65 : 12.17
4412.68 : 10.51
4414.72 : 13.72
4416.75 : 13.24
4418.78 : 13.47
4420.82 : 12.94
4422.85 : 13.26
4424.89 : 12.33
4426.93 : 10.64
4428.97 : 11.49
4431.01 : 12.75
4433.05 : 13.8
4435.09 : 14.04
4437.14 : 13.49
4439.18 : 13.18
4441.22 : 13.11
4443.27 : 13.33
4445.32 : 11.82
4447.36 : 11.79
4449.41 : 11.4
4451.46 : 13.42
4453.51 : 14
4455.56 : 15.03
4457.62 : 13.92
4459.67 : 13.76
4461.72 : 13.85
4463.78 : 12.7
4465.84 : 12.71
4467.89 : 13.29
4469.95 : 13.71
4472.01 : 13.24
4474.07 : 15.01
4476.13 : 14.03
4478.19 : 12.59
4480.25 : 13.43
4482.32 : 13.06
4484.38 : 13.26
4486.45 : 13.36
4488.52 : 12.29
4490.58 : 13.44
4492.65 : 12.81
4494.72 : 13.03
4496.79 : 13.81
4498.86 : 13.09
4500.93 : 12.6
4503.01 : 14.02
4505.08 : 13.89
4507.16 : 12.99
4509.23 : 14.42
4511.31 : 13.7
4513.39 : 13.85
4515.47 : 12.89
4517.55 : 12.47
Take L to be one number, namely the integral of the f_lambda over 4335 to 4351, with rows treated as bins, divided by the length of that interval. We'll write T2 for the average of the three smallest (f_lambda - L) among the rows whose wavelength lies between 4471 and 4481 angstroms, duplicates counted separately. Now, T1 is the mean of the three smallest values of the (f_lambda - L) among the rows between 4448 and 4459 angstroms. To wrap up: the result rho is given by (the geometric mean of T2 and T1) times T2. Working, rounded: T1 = 1.9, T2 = 2.11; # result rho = 4.3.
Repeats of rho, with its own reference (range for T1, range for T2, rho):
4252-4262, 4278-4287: 4.9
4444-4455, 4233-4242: 2.3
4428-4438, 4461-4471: 3.4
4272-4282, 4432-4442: 5.1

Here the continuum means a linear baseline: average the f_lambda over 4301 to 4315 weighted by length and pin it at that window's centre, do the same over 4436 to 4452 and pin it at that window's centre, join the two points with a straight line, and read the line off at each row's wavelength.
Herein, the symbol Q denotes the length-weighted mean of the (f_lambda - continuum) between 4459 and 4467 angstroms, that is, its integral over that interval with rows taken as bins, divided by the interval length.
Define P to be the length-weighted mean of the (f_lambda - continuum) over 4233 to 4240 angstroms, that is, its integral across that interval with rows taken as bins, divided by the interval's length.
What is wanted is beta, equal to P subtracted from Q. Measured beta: 0.4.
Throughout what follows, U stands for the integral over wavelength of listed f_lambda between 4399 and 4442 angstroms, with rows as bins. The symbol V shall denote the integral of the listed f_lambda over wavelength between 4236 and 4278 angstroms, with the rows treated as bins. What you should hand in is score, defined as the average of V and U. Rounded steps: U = 553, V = 584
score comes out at 568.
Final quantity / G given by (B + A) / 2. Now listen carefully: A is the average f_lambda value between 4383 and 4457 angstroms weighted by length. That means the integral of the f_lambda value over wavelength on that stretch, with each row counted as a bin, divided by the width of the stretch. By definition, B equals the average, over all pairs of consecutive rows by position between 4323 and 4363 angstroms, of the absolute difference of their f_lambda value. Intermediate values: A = 12.9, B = 1.0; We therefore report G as 7.0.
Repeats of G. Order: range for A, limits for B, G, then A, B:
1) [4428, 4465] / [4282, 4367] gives 7.0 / 13.2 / 0.9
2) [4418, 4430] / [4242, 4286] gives 6.6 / 12.3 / 0.8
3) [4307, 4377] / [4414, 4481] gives 6.5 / 12.2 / 0.7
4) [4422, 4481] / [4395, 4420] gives 7.1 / 13.1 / 1.1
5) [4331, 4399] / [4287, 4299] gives 6.4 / 12.3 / 0.5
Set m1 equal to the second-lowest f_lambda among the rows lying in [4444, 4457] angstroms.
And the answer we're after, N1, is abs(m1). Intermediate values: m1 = 11.79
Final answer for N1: 11.8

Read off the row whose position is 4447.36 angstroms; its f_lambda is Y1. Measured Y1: 11.79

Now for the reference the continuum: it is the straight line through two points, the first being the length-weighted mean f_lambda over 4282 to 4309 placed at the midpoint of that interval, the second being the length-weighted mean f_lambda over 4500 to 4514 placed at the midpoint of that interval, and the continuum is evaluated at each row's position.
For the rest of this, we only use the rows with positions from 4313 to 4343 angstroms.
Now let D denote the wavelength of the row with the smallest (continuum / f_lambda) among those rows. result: 4316.21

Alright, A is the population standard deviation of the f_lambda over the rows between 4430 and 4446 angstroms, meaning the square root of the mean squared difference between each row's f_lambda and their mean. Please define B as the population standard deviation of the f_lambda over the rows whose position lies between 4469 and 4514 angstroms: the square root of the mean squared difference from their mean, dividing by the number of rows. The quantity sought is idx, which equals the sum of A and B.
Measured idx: 1.3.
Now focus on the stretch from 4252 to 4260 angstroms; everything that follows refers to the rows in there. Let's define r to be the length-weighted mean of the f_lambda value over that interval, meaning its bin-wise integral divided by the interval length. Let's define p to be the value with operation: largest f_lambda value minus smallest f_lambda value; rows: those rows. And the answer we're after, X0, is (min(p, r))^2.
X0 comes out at 1.1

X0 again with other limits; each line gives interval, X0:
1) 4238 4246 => 1.8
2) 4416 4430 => 8.0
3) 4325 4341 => 27.8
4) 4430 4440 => 1.7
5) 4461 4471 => 1.3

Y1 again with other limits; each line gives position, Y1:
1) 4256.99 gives 13.84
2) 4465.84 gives 12.71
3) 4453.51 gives 14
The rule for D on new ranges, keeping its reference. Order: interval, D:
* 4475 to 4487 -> 4476.13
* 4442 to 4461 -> 4455.56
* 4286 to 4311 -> 4294.40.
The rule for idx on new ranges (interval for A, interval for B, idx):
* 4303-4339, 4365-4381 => 2.3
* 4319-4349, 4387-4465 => 2.7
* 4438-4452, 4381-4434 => 1.7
